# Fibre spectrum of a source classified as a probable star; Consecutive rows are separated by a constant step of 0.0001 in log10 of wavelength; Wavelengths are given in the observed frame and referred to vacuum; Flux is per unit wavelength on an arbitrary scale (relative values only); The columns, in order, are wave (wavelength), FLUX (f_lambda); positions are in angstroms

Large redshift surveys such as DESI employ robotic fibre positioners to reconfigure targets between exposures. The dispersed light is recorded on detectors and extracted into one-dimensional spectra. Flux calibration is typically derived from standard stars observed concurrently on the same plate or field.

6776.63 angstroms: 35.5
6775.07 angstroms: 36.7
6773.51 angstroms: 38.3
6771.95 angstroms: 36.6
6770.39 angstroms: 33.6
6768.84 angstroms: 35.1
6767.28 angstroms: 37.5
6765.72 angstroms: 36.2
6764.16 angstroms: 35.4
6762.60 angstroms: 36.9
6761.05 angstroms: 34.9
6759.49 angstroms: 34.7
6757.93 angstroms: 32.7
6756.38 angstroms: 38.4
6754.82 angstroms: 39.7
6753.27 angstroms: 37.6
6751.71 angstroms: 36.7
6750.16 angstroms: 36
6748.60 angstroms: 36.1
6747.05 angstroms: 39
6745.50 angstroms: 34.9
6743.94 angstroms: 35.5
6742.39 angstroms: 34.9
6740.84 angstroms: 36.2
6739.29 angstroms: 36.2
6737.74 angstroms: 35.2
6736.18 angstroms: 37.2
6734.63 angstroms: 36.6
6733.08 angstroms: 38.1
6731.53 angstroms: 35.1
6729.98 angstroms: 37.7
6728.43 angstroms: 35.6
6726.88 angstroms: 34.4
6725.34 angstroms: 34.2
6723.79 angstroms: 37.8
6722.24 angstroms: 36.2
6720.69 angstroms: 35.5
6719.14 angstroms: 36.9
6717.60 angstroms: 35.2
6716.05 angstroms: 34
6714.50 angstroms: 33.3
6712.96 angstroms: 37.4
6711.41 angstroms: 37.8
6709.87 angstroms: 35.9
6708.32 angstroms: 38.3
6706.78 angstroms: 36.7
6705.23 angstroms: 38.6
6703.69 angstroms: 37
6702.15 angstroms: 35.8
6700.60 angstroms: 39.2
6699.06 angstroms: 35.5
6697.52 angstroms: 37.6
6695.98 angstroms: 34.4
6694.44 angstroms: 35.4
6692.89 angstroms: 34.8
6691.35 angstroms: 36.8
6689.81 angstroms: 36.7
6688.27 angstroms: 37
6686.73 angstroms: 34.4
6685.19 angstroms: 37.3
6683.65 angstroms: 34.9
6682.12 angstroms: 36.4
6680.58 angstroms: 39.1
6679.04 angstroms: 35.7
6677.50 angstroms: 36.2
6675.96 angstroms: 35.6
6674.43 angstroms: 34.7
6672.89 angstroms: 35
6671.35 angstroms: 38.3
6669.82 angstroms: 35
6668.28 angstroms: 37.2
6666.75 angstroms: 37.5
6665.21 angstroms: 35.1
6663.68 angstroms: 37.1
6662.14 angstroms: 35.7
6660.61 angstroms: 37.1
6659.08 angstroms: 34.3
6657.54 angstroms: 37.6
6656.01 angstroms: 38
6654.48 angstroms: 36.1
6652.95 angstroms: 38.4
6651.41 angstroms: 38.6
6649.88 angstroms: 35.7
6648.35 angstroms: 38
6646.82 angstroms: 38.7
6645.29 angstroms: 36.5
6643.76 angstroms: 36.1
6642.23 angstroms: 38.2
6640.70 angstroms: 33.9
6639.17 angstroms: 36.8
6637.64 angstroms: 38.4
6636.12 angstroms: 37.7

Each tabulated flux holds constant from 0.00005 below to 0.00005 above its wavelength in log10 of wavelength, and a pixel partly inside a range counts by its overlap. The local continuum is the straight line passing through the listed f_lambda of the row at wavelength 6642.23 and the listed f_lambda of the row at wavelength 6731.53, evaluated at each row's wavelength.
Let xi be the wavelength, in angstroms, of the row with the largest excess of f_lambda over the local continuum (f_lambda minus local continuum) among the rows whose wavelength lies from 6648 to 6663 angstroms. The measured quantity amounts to 6651.41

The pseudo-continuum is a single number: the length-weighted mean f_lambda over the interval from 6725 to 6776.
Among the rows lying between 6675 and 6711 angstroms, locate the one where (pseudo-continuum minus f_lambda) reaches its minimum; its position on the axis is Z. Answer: 6700.60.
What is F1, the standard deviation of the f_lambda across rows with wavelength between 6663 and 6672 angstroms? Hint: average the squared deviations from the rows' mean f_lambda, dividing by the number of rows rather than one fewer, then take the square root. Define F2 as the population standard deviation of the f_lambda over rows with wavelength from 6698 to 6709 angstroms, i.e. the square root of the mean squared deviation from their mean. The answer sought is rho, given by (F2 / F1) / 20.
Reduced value 0.05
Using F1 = 1.23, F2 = 1.32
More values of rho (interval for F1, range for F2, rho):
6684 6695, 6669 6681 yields 0.07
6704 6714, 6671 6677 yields 0.08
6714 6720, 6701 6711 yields 0.04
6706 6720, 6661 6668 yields 0.03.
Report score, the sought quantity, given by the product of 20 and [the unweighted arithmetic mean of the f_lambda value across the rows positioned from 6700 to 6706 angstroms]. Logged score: 753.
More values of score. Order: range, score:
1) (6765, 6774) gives 724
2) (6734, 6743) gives 721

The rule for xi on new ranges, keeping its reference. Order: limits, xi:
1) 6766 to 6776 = 6773.51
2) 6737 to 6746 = 6740.84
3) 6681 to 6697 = 6685.19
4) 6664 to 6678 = 6671.35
